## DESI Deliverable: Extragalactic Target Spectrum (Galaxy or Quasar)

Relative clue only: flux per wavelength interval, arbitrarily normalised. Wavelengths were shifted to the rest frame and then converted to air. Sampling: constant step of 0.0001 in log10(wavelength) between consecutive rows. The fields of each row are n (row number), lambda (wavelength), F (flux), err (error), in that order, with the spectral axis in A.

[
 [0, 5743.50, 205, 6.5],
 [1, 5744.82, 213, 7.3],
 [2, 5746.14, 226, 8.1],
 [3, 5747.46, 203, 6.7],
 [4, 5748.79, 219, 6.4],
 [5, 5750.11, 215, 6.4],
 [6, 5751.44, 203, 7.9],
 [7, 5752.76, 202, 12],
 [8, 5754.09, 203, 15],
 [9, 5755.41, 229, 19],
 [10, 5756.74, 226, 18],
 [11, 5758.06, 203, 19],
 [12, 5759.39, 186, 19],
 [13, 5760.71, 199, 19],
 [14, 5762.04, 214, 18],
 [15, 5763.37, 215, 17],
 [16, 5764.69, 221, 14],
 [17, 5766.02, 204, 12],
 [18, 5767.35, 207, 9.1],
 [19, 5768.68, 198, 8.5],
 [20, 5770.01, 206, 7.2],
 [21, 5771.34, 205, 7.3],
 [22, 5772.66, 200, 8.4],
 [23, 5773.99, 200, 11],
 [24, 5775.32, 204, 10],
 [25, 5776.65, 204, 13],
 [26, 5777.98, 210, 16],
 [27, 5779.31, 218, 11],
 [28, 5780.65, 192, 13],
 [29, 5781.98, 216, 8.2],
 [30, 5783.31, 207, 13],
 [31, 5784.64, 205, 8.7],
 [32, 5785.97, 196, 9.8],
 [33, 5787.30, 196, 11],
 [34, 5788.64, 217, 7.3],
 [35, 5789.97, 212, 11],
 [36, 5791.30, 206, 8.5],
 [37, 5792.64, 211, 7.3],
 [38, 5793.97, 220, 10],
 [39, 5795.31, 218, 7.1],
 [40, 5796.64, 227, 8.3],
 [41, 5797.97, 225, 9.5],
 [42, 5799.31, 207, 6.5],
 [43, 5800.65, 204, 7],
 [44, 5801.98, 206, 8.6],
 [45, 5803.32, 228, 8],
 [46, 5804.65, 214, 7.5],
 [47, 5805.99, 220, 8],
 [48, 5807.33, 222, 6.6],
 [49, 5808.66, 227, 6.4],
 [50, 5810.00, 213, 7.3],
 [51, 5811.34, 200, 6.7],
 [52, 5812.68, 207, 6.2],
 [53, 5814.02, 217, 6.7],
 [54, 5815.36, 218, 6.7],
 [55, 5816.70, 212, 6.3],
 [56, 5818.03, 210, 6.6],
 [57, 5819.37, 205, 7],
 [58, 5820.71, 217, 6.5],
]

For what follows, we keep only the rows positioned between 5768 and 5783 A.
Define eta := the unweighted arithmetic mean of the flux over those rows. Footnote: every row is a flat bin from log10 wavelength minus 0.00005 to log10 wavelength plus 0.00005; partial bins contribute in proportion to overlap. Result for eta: 205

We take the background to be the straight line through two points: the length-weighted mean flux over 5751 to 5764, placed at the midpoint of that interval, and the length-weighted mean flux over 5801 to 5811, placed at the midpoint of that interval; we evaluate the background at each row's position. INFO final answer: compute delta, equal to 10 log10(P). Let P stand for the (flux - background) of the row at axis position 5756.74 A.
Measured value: 13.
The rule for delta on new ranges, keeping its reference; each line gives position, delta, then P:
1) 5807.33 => 6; 4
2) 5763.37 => 8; 6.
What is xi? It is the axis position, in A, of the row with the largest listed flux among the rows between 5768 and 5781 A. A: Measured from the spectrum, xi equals 5779.31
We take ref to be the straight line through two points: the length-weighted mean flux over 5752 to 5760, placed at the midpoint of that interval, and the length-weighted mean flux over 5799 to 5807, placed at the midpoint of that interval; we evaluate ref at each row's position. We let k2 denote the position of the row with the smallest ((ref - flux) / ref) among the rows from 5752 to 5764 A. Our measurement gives 5755.41 A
